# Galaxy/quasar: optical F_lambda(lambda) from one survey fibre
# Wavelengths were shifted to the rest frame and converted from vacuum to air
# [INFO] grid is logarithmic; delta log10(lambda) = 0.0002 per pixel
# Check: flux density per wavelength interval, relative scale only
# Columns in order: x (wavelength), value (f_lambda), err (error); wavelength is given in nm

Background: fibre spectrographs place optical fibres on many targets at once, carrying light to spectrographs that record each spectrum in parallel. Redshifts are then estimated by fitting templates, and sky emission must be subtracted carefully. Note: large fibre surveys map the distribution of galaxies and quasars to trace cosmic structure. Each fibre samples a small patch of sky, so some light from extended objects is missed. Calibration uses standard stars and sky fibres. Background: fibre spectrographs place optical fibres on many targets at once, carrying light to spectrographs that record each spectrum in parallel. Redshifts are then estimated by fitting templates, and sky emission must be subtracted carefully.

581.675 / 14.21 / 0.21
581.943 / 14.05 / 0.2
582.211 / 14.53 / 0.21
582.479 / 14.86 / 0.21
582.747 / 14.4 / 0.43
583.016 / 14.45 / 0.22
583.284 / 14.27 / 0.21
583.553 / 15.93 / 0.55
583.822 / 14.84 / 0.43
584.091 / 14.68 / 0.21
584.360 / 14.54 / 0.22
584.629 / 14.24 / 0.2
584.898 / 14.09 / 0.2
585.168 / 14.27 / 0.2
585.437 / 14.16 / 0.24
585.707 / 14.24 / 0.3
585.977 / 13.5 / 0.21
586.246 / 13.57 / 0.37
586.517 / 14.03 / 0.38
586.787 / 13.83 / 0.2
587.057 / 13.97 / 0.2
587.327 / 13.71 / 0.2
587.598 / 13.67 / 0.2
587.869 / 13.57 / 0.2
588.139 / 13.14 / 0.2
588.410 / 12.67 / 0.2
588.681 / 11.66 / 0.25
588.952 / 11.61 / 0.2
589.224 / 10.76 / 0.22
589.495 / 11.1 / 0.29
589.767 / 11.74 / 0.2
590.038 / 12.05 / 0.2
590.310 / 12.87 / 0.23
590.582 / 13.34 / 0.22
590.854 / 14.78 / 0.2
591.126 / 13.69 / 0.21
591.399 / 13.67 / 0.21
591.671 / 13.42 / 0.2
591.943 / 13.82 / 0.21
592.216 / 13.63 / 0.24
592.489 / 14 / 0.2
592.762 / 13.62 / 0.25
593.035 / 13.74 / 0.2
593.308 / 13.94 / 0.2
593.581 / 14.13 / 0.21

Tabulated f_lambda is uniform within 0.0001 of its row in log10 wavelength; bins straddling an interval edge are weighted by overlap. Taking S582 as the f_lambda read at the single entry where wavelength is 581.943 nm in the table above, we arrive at 14.05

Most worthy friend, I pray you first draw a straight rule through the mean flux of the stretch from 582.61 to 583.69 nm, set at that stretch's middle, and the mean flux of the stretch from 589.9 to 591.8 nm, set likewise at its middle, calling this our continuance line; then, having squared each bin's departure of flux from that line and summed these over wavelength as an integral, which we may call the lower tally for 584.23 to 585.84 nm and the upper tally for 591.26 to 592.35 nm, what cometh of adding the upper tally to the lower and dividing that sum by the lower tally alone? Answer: 3.9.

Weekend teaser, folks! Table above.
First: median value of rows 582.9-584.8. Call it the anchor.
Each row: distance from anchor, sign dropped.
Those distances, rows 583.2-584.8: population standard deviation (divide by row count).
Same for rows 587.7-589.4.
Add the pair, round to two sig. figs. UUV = 1.4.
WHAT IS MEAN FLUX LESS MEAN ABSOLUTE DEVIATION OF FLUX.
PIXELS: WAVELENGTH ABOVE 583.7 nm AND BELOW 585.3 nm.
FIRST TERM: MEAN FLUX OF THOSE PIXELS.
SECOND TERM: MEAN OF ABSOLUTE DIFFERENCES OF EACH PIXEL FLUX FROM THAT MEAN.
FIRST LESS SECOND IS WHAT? 14.2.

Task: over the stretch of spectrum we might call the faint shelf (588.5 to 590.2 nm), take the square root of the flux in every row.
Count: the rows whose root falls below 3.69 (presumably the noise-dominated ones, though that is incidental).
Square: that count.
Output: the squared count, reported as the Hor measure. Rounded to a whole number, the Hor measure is 36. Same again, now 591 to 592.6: 1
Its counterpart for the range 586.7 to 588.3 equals 4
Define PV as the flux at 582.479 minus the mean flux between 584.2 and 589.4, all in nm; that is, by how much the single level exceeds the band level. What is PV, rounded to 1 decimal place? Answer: 1.4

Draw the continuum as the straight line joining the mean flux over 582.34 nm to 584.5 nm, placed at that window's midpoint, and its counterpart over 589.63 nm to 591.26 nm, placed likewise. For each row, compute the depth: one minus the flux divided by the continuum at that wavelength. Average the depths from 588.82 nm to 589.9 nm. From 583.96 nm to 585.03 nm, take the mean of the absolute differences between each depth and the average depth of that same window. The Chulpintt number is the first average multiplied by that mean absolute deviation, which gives 0.0017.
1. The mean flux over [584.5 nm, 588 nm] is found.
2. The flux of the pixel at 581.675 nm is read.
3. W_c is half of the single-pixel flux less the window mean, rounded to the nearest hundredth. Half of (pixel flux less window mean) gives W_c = 0.15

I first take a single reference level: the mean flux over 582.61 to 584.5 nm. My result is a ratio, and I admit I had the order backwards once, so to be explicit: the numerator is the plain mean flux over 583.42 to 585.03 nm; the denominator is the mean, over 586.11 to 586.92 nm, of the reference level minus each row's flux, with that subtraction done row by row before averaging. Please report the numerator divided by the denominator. 16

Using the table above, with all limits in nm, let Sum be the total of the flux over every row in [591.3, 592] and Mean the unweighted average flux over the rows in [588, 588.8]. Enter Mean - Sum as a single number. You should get -28.4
